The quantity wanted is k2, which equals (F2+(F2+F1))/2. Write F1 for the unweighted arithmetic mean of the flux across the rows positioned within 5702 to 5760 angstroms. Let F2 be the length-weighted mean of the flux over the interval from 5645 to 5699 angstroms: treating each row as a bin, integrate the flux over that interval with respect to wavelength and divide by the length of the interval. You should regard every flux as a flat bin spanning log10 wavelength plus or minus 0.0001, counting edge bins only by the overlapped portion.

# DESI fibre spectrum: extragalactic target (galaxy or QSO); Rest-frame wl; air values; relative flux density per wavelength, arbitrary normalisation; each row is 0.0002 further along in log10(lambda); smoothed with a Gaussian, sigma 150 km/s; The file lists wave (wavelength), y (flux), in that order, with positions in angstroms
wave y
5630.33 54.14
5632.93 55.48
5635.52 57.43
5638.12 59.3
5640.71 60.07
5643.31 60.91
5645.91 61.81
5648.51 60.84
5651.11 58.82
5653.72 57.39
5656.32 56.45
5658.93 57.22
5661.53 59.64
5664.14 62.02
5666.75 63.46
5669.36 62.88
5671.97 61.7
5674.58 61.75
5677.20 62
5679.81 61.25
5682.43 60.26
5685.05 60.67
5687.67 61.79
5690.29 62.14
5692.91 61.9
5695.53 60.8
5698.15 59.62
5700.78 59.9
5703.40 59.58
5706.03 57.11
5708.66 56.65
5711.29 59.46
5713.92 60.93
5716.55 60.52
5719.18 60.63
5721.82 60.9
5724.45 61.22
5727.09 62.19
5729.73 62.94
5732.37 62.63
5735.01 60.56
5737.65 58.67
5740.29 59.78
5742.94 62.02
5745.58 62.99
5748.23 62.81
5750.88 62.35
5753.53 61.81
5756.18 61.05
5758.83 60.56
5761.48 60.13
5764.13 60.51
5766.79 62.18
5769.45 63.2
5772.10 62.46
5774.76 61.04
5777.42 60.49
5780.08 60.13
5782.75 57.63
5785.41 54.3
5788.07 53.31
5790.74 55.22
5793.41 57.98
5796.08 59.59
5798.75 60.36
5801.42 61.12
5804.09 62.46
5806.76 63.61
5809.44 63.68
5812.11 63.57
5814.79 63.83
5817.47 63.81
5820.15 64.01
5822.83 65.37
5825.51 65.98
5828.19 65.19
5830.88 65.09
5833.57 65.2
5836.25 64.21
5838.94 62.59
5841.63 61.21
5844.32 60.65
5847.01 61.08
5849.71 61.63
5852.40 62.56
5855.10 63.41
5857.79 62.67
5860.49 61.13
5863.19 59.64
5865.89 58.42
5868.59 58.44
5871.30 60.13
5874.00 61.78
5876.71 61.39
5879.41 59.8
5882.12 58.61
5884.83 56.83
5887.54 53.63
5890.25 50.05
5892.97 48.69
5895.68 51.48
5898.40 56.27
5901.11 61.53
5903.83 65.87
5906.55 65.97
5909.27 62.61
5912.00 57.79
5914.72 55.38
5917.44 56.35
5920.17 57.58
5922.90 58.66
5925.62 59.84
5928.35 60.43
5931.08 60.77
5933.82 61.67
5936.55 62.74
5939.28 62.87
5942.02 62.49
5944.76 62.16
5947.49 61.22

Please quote 91.1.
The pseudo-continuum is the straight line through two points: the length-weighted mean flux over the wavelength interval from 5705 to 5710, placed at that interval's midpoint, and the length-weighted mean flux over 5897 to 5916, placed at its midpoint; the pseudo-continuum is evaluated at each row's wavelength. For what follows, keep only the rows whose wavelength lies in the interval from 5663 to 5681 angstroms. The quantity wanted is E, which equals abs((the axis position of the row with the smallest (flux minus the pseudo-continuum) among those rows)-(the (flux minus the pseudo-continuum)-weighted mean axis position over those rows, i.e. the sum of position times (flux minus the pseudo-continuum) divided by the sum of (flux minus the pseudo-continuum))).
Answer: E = 8.3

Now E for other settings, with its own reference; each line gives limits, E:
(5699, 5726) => 6.0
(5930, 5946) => 9.2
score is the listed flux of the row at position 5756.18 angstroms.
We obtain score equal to 61.05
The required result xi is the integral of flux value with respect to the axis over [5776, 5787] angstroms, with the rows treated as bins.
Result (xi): 639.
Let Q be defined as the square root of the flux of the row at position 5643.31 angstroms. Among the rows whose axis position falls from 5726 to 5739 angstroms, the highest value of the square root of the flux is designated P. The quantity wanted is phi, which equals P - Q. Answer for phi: 0.13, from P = 7.93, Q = 7.8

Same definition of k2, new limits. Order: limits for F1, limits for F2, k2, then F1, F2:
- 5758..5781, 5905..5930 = 90.1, 61.2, 59.5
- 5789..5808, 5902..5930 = 90.1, 60.0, 60.1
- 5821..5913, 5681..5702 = 91.1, 60.5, 60.9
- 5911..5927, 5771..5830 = 90.0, 57.6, 61.2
